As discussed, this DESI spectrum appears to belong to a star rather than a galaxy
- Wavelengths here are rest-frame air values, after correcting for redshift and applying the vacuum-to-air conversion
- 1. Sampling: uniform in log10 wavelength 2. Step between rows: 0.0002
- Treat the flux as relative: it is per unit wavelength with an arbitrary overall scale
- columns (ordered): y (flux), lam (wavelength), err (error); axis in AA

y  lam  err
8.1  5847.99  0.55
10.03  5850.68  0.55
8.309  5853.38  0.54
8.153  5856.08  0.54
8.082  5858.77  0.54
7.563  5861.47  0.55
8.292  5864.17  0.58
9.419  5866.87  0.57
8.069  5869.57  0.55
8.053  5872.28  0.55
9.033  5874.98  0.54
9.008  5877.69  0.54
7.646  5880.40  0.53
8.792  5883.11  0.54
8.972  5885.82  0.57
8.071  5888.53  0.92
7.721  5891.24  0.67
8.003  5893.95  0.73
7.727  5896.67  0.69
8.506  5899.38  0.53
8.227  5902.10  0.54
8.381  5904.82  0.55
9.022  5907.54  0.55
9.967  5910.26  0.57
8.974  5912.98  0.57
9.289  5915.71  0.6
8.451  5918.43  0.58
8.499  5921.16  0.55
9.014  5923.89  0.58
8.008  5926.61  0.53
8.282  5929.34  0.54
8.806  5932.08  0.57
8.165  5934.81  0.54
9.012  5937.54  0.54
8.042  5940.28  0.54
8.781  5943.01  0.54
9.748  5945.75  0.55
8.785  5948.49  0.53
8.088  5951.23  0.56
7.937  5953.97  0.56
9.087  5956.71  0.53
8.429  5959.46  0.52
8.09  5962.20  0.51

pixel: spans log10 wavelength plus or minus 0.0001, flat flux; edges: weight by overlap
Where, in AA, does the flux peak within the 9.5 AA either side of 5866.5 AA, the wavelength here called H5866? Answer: 5866.87 AA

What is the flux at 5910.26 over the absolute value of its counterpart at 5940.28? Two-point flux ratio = 1.24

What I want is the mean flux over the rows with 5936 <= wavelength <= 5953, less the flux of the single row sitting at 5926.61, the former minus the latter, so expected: 0.7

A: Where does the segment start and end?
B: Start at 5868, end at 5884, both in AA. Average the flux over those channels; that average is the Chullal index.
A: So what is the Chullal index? 8.43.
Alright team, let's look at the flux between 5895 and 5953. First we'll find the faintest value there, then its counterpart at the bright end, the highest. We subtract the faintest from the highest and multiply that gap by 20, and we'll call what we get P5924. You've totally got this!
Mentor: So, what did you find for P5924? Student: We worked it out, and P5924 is 45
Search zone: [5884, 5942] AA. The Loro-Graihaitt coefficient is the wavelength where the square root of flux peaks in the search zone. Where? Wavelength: 5910.26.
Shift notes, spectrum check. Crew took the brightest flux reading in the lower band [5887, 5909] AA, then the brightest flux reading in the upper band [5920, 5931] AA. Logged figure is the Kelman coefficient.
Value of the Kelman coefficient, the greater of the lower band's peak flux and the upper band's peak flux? 9.0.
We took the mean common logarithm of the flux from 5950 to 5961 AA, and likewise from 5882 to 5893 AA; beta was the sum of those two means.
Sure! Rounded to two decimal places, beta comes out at 1.85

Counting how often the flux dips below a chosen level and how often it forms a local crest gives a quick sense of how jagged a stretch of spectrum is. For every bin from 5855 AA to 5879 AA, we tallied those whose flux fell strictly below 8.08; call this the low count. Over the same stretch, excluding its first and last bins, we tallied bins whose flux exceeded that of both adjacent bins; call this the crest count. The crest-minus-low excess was -1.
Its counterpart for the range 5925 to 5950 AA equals 1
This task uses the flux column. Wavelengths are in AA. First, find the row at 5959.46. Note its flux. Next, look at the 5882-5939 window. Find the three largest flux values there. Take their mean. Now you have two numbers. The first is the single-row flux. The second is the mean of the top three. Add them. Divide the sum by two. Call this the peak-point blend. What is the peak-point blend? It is 8.9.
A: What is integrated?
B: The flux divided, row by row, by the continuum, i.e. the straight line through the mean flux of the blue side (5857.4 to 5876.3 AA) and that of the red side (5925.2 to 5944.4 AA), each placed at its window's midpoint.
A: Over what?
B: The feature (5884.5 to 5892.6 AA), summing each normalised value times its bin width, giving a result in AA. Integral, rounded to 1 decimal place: 8.0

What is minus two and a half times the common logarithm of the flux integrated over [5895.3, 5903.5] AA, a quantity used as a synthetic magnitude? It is -4.56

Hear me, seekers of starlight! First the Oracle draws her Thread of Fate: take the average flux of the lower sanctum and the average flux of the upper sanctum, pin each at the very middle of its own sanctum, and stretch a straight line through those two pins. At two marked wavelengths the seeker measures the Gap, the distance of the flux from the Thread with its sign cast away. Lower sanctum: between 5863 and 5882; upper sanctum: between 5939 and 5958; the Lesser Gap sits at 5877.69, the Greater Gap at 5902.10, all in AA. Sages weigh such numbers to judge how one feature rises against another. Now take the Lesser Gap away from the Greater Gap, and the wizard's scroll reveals -0.2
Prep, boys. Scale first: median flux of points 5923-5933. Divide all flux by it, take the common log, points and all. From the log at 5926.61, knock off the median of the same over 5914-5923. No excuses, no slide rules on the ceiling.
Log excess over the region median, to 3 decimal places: -0.026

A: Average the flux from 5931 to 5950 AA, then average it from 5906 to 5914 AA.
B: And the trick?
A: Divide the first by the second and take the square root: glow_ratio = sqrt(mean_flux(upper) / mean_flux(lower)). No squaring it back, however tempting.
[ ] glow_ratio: 0.97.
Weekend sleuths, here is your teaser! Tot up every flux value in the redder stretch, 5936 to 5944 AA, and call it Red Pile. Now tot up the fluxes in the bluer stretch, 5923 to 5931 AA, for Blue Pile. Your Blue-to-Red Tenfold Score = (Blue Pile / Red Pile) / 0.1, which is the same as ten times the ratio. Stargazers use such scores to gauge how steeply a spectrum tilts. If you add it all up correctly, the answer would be 9.8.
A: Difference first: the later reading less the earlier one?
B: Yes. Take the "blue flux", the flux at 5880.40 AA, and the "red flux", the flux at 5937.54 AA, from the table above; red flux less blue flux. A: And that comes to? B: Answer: 1.4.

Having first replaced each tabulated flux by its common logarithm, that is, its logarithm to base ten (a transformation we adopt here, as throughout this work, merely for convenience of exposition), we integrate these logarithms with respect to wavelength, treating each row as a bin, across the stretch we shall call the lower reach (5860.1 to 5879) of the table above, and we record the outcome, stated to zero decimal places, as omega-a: 18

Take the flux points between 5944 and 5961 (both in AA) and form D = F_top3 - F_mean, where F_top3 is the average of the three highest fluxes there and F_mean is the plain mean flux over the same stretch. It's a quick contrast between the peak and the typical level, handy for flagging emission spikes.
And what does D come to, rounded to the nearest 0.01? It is 0.53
